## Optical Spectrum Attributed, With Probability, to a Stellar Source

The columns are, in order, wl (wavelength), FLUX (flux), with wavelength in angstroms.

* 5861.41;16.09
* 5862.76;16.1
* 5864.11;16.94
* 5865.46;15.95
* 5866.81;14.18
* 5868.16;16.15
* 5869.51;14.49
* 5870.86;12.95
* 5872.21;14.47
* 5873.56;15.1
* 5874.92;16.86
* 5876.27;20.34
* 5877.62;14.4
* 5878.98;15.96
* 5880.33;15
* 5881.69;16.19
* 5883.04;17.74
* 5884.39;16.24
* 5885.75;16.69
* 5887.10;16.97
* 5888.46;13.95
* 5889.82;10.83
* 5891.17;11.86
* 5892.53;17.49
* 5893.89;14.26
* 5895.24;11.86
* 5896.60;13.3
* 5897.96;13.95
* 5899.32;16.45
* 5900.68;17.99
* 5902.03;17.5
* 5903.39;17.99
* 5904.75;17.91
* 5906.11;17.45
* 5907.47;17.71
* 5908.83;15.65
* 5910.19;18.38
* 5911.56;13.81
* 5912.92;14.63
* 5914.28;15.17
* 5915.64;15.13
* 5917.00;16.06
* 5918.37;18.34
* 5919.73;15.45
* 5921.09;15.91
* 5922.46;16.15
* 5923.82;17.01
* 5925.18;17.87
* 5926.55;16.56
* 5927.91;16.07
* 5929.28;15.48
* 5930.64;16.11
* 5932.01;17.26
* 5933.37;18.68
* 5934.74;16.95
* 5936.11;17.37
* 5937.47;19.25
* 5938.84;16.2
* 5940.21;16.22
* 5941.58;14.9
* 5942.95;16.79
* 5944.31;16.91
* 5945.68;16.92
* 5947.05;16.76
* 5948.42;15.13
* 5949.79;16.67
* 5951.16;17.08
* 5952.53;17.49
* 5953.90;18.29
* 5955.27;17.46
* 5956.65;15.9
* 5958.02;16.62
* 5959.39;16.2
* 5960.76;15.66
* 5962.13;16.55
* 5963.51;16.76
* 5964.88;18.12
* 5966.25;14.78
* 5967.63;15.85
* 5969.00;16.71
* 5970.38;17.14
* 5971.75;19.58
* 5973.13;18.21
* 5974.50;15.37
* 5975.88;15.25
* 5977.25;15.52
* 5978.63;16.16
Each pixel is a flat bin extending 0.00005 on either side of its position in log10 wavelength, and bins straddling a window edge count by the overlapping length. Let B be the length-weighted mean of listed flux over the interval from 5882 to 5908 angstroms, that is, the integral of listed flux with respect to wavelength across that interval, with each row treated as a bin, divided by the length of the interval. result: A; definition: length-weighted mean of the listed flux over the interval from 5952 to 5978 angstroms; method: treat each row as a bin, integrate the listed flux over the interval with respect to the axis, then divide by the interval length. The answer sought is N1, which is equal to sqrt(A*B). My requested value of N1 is 16.2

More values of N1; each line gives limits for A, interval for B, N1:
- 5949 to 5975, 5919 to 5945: 16.8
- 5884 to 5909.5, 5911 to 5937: 16.0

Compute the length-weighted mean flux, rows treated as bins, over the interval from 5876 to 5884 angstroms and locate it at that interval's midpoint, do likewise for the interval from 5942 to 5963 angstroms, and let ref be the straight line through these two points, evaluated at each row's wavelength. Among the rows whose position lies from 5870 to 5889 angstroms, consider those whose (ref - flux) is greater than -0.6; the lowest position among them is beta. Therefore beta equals 5870.86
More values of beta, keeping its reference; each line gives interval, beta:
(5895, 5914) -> 5895.24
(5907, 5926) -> 5908.83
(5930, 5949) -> 5930.64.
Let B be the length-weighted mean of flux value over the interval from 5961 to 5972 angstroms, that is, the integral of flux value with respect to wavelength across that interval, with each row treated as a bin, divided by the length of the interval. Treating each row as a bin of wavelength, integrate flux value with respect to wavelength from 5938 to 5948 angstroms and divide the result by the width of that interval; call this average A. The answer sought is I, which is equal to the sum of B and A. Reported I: 33.2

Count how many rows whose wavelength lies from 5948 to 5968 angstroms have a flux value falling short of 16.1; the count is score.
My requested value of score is 5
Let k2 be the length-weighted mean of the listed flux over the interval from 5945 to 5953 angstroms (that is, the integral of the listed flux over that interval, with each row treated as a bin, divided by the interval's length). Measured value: 16.7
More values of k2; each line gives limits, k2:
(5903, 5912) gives 17.0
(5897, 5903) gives 16.4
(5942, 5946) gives 16.8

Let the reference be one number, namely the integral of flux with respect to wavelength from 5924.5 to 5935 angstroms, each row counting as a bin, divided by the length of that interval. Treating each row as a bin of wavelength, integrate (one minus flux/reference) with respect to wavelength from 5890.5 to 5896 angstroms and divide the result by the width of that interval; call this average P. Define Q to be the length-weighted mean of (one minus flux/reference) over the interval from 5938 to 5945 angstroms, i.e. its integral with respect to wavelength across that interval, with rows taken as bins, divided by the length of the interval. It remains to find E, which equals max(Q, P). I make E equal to 0.18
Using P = 0.18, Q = 0.04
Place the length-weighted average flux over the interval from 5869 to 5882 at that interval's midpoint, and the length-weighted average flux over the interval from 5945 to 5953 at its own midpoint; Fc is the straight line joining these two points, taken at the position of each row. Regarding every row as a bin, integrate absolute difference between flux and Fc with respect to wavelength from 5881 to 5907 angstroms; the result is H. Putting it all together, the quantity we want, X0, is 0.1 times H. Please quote 5.1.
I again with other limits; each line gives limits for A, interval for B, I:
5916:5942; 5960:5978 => 33.3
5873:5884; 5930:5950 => 33.3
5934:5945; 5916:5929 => 33.4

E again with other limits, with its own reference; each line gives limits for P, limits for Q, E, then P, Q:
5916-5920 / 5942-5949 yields 0.02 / 0.01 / 0.02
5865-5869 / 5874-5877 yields 0.09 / 0.09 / -0.08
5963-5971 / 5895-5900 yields 0.17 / 0.02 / 0.17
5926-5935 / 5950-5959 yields 0.01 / 0.01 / -0.01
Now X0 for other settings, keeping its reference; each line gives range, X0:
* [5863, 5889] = 3.3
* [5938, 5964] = 1.6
